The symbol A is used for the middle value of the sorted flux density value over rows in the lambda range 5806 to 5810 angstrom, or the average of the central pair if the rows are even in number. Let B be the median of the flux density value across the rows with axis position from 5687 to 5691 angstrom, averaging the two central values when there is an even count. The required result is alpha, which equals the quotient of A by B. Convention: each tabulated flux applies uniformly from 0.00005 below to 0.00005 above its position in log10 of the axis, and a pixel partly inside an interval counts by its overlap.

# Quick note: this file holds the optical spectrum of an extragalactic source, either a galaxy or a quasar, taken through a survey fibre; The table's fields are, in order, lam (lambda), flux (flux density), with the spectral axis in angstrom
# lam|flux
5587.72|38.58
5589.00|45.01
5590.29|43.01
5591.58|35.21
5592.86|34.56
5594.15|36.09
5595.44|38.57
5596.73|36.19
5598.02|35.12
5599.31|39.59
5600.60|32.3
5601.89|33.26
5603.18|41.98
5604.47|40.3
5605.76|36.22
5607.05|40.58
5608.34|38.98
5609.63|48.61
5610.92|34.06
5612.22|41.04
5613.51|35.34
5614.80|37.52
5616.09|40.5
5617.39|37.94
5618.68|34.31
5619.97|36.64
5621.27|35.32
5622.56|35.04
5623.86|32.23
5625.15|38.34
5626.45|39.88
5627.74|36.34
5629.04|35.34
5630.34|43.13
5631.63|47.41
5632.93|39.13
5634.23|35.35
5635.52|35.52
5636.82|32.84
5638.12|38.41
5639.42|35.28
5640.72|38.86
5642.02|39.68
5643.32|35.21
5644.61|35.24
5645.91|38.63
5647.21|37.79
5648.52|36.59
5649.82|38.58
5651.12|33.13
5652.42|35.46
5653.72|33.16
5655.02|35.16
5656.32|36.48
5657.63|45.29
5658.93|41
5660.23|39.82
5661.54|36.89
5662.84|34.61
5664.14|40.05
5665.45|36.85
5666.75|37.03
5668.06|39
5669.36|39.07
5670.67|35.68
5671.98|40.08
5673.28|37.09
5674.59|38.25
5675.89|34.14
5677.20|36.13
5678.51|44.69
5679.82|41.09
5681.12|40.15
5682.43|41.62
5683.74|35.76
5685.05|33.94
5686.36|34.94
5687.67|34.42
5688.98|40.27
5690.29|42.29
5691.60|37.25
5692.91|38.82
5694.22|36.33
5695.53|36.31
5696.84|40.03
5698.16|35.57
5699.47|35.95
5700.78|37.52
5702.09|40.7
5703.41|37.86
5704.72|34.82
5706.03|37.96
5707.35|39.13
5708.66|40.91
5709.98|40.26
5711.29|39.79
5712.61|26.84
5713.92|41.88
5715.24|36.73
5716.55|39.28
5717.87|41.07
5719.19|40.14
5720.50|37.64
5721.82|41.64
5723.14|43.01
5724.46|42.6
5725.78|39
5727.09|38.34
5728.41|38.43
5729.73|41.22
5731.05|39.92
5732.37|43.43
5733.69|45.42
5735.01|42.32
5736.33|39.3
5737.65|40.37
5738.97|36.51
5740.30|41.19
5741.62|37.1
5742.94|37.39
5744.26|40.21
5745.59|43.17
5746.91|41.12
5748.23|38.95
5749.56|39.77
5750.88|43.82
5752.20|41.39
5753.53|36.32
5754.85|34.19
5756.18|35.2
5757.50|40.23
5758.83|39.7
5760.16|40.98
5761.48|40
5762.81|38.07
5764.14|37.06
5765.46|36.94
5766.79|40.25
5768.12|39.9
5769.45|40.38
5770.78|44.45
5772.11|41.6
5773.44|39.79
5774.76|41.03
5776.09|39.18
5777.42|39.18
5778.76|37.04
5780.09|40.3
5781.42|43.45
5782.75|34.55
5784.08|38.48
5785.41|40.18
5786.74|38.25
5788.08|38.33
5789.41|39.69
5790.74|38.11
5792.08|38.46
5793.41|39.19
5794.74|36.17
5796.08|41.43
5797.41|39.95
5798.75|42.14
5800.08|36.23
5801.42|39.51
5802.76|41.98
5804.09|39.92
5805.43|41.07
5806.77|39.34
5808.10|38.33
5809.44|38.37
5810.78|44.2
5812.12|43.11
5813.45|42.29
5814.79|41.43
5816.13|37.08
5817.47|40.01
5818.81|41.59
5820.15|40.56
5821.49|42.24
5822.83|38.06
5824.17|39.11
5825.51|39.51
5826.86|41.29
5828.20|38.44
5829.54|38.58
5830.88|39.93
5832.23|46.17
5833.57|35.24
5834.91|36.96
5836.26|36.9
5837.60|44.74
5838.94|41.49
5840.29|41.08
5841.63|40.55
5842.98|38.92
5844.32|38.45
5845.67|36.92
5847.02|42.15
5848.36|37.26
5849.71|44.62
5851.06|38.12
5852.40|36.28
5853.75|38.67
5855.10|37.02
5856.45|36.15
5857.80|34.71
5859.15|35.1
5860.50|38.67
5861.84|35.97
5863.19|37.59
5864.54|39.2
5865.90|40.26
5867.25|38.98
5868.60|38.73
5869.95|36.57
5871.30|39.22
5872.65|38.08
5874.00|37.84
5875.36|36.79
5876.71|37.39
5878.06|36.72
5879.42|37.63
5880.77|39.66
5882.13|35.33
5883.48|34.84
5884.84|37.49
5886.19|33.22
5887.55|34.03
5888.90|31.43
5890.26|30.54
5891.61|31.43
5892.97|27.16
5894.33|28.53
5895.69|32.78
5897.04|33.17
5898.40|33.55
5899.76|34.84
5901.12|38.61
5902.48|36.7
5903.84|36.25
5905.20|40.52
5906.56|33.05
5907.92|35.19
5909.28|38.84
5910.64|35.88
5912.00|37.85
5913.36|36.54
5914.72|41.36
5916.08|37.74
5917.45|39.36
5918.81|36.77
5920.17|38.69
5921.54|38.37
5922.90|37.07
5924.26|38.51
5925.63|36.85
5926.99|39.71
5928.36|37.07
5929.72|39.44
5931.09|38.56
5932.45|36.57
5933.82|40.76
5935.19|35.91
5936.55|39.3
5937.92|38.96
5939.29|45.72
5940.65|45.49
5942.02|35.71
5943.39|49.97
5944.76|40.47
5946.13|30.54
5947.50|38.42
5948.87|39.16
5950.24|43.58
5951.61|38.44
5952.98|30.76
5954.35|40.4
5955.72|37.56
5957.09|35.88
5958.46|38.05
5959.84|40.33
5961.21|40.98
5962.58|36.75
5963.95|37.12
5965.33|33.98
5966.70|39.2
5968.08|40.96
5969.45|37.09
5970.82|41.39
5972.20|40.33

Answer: 0.95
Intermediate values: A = 38.4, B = 40.3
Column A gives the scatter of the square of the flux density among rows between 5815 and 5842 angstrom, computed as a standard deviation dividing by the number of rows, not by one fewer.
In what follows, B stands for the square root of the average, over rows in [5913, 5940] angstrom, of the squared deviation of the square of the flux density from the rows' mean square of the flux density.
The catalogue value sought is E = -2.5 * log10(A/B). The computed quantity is -0.2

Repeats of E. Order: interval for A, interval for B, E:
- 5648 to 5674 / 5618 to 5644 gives 0.2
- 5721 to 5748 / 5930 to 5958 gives 0.7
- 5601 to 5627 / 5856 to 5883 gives -1.0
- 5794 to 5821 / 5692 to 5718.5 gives 0.3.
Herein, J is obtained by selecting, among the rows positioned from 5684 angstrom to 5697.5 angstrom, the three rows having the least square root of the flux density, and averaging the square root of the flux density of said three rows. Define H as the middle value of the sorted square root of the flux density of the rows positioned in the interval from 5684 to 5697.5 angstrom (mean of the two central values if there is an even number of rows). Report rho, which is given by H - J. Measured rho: 0.20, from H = 6.065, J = 5.87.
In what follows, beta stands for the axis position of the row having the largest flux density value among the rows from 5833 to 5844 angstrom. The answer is 5837.60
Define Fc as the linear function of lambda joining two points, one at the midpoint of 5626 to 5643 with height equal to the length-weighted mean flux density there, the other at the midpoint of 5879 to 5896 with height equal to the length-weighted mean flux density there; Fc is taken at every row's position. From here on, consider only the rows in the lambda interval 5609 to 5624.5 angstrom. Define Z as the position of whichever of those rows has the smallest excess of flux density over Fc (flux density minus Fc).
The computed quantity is 5623.86 angstrom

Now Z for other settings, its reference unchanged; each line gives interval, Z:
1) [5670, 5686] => 5685.05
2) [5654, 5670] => 5662.84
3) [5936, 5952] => 5946.13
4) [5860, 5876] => 5861.84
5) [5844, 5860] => 5857.80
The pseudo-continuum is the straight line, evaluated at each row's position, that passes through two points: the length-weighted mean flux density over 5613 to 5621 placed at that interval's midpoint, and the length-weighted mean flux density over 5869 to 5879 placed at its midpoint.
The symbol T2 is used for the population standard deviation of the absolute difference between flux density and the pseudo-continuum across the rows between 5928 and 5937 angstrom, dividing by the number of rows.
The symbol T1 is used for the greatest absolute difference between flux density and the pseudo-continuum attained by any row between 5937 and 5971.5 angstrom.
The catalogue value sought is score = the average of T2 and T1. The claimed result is 6.5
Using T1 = 12.3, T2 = 0.8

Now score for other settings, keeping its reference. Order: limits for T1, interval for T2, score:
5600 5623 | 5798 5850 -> 6.9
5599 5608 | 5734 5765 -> 3.4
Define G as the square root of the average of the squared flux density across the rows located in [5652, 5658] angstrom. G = 37.4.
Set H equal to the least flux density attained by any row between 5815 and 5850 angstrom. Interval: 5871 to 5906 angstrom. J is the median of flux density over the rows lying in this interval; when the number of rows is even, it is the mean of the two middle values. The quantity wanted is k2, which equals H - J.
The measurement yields -1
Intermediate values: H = 35.24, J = 35.8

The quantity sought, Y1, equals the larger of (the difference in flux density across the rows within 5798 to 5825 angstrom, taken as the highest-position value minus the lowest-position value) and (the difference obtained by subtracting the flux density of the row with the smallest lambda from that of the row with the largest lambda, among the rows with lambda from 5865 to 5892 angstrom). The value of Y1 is -3.0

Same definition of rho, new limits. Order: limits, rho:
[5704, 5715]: 0.53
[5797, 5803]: 0.11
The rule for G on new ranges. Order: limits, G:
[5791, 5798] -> 39.1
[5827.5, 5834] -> 39.8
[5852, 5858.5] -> 36.6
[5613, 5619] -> 37.2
